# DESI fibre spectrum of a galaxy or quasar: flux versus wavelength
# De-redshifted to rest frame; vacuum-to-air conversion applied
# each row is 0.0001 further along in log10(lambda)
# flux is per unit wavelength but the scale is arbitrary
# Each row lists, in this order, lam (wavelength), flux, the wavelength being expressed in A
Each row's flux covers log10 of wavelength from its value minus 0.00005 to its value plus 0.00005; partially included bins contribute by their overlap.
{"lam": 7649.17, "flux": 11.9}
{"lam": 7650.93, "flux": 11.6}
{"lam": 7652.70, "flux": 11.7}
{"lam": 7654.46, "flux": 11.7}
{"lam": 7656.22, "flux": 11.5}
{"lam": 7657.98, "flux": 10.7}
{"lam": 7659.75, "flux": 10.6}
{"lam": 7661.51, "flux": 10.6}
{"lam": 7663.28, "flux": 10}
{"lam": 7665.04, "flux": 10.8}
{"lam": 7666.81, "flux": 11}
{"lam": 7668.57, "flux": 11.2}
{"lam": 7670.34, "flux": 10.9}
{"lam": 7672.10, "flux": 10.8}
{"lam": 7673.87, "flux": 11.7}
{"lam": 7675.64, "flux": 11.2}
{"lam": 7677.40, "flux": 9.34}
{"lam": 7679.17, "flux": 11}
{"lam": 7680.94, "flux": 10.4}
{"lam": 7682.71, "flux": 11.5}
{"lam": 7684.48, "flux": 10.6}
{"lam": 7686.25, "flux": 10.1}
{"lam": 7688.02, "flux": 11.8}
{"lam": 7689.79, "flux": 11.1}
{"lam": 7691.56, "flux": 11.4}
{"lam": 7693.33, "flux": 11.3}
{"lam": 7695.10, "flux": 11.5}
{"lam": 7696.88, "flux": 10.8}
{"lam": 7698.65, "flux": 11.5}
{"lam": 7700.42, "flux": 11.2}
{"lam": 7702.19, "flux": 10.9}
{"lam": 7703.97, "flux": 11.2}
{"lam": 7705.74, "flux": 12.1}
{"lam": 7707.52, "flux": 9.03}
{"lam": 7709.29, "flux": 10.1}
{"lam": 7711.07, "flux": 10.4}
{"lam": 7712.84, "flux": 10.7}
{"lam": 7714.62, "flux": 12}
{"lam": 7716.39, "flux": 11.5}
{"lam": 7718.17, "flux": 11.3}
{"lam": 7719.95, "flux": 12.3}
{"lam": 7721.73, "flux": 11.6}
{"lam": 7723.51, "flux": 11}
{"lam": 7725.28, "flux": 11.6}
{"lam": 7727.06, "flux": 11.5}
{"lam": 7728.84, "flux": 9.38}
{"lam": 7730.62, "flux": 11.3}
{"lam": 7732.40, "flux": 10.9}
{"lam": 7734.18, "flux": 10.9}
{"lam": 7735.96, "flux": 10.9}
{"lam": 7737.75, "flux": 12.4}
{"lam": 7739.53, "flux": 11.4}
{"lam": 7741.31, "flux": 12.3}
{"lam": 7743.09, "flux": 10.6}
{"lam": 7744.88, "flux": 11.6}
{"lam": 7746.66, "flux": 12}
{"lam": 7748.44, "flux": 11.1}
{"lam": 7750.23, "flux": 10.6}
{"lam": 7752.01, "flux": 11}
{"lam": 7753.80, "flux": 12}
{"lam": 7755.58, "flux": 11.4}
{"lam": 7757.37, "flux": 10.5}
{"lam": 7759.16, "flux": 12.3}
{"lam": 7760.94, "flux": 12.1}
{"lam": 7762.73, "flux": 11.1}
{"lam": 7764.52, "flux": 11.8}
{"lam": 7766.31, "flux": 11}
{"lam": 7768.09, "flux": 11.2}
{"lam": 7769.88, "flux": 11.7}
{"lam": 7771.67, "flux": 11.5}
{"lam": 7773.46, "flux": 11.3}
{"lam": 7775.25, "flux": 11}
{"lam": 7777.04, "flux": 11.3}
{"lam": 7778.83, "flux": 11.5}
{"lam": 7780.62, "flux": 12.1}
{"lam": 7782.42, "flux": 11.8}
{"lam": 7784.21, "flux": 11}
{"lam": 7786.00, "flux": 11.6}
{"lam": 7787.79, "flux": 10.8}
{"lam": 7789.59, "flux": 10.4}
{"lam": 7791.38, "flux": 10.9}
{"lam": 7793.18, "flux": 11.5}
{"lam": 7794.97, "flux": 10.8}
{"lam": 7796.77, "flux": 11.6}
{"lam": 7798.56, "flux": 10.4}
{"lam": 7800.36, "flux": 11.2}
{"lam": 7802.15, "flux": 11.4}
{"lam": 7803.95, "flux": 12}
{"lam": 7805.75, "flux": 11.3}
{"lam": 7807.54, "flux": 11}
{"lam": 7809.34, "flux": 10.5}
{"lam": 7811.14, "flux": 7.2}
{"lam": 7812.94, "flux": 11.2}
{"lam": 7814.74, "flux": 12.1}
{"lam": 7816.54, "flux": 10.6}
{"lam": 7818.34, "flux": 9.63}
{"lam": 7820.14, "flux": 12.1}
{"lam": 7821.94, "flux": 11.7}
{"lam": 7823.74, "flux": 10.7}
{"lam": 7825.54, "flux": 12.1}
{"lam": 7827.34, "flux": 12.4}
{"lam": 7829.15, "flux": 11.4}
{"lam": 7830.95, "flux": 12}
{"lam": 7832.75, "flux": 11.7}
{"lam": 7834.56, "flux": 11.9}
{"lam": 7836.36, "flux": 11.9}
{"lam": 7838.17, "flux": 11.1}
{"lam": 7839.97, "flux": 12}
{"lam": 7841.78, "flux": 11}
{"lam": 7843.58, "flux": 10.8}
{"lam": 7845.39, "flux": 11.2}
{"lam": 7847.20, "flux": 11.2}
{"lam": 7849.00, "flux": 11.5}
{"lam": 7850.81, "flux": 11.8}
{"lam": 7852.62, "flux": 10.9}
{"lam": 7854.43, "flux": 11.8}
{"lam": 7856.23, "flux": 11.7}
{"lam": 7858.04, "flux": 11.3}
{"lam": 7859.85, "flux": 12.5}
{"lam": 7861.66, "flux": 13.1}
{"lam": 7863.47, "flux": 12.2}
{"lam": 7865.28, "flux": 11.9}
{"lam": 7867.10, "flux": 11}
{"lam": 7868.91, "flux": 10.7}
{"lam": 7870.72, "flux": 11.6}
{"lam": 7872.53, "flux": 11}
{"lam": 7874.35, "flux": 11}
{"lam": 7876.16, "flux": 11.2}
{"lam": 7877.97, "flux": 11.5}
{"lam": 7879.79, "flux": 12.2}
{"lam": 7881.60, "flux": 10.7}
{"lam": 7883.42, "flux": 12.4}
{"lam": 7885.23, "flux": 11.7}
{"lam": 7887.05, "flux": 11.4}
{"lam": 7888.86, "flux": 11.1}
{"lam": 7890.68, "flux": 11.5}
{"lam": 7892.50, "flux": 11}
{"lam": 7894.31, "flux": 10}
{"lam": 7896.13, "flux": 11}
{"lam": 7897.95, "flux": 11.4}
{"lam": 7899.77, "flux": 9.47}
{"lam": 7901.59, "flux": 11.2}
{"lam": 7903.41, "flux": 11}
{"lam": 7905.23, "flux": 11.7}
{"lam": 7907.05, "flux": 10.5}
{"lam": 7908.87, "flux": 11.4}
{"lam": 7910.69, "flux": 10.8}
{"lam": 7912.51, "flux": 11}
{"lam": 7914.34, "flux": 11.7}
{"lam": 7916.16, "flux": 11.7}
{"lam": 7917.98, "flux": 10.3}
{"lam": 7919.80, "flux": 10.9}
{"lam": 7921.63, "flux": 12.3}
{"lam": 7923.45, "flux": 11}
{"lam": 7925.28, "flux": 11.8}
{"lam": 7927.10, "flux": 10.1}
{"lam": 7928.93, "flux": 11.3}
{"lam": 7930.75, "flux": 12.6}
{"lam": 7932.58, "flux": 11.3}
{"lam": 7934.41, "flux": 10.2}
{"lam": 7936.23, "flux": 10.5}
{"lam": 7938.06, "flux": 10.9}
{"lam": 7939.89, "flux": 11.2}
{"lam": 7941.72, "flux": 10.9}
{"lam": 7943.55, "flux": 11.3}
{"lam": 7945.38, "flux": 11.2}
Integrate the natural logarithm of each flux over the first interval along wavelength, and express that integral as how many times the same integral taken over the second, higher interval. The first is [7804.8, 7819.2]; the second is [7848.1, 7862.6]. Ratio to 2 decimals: 0.94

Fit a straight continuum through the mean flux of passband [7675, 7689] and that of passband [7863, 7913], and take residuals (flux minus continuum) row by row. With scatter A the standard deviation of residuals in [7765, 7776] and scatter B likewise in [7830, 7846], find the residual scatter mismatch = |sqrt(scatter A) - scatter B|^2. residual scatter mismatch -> 0.00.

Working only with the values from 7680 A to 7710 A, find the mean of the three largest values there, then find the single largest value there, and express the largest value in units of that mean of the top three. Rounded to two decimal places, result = 1.03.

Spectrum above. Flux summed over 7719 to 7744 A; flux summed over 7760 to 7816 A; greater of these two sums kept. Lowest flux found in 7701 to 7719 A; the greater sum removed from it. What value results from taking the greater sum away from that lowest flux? -337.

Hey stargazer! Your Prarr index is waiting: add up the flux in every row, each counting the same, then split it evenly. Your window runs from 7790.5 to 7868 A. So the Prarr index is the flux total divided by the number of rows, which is 11.4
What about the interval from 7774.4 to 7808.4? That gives 11.2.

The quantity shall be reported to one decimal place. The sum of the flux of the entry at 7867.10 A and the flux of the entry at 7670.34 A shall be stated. 21.9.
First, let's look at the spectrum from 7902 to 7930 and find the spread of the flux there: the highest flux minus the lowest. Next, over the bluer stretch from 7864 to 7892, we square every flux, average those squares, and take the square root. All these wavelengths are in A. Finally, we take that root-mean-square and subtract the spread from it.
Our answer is 9.20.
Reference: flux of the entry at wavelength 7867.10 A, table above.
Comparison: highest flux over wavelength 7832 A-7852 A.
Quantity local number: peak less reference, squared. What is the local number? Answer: 1.0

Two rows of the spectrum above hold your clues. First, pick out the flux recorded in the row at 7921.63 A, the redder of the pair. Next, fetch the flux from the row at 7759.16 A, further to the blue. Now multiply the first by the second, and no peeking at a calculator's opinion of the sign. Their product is 151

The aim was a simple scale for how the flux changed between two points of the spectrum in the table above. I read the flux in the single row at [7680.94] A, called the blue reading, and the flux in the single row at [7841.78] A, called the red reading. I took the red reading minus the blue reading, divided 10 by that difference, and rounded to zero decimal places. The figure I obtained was 17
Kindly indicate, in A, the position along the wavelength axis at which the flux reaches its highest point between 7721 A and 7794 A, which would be 7737.75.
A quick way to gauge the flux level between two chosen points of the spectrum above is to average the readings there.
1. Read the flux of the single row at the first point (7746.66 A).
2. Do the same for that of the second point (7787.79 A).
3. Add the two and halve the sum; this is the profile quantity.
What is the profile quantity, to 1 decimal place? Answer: 11.4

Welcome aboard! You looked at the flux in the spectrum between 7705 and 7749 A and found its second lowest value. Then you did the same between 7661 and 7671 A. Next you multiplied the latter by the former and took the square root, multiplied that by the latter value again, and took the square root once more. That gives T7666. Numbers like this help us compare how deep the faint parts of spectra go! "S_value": 10.3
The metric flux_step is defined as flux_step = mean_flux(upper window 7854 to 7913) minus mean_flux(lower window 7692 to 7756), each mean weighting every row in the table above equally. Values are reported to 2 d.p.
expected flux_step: 0.13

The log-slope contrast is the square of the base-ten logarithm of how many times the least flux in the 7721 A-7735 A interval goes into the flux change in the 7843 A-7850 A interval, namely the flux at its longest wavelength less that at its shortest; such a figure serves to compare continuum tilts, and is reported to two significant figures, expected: 1.3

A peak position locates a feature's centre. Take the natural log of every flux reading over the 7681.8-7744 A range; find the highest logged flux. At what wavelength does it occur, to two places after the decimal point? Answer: 7737.75 A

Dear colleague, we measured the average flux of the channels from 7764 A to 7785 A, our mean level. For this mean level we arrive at 11.4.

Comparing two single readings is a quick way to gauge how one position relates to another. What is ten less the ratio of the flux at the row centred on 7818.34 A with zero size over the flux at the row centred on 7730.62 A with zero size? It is 9.15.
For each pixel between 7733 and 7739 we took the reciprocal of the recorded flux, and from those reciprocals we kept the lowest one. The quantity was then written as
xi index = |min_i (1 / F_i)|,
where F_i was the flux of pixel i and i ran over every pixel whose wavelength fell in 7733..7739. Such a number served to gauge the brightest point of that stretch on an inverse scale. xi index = 0.0806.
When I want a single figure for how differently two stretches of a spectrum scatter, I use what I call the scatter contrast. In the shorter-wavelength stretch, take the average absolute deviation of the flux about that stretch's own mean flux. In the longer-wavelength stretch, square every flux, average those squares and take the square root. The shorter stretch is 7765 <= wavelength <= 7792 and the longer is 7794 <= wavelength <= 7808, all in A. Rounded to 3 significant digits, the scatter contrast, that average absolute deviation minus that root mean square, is -10.9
